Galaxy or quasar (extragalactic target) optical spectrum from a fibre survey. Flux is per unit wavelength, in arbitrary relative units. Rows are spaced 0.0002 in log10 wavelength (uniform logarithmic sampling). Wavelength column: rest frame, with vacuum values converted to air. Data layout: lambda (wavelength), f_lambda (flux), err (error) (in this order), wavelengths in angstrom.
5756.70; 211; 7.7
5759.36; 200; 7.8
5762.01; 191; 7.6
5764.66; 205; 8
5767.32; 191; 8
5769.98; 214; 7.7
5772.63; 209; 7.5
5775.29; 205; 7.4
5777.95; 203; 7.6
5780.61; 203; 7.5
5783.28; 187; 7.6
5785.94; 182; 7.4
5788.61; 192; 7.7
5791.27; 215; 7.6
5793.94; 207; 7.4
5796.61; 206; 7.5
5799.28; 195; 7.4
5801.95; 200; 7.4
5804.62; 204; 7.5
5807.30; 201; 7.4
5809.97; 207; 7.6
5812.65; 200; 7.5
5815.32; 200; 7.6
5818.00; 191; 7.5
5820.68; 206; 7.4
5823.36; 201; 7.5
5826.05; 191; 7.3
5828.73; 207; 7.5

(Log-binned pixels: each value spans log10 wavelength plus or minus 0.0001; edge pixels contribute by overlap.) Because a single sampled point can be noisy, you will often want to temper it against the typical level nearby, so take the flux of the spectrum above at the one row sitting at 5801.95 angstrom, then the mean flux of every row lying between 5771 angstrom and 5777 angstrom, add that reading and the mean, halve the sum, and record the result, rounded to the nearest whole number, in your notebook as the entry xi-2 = 204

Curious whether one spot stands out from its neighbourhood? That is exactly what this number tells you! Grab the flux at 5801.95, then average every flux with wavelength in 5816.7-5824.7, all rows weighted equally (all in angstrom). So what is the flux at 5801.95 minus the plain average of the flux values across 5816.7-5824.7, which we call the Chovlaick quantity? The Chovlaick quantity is 1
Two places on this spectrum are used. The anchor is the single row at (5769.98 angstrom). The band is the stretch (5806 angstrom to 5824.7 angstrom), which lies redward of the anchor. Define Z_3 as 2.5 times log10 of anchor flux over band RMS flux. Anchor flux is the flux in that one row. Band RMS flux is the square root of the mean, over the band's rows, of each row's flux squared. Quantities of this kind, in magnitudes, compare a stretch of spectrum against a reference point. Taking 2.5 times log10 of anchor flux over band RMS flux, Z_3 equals 0.07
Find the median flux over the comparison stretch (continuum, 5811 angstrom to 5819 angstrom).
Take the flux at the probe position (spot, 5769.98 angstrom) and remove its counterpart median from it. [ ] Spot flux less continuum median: 14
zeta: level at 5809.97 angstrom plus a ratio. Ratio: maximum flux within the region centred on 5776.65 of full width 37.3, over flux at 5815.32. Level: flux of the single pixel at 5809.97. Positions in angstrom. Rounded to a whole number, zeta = 208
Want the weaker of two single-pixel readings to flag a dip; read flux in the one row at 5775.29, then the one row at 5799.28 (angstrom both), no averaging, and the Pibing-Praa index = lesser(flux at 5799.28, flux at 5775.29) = 195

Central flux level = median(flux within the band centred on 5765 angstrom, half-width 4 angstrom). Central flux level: 191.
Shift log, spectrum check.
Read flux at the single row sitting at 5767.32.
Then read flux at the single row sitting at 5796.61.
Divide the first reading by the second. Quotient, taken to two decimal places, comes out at 0.93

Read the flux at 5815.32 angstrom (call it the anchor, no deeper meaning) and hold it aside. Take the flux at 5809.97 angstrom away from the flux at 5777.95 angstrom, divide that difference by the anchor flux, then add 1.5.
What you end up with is 1.48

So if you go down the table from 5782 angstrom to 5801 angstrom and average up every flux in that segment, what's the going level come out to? 198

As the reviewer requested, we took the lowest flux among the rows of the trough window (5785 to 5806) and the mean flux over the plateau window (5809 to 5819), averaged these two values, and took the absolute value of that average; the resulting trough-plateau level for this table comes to 190.8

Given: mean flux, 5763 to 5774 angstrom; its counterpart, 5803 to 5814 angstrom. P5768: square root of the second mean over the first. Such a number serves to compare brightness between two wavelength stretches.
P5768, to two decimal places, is 1.00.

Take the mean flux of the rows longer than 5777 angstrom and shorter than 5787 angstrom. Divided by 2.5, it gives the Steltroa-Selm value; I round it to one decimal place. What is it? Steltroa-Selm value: 77.5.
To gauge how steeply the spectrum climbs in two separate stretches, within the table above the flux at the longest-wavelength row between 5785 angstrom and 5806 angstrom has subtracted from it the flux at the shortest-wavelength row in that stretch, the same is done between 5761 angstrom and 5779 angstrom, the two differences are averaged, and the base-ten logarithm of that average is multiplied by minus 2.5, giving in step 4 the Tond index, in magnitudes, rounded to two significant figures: -3.1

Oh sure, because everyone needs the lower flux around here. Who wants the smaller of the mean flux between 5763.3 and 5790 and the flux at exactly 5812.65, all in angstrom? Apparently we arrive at 199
